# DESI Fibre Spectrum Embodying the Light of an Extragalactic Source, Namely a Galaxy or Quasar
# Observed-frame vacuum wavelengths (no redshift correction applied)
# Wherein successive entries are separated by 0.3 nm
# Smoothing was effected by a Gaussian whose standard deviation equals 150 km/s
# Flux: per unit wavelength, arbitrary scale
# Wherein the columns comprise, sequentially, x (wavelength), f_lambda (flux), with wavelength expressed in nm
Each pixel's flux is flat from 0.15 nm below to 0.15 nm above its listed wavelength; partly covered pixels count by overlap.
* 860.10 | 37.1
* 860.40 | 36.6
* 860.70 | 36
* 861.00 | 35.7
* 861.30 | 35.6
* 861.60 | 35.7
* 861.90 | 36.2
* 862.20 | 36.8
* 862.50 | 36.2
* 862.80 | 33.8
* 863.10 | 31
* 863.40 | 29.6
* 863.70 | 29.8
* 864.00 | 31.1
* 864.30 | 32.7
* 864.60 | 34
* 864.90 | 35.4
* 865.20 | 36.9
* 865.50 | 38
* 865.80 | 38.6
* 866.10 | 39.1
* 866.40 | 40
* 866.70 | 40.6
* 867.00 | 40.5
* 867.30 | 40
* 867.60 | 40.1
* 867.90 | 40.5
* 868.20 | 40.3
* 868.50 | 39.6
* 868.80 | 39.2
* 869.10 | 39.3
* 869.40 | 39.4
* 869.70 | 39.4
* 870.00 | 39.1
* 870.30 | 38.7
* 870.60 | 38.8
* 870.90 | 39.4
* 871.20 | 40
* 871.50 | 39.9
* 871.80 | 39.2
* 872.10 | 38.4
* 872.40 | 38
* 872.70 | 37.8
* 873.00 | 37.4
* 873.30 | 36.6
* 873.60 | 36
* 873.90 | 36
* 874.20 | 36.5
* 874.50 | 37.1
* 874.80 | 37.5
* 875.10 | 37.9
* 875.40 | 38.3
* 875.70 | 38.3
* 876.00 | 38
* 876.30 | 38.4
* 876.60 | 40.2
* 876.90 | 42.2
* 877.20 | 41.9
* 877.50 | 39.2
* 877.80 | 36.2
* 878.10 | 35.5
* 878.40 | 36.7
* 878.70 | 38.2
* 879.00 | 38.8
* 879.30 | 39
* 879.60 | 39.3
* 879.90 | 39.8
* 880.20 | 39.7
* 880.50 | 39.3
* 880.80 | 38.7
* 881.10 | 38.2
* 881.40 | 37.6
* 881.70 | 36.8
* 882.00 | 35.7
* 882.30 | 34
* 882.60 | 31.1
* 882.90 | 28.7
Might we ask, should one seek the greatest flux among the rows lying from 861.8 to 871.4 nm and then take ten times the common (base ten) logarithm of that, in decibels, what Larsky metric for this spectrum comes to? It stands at 16.1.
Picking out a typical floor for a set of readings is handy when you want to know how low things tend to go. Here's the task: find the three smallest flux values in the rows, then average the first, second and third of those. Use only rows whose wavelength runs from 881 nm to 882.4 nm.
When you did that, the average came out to 35.5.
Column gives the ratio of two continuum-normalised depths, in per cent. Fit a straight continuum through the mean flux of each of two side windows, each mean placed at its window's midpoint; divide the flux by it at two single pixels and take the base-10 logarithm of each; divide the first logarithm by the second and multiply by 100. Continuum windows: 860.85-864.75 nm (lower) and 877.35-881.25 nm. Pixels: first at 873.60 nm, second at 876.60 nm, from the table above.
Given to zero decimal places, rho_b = -31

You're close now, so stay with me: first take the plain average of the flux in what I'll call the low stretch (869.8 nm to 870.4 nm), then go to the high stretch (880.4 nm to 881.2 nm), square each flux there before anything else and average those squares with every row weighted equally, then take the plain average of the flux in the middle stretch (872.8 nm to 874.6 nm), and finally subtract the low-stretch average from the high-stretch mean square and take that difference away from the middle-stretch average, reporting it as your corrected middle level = -1425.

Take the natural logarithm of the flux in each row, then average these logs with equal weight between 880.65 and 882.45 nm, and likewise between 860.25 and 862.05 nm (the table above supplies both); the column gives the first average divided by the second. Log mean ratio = 1.01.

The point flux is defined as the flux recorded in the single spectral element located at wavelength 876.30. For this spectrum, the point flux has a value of 38.4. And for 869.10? 39.3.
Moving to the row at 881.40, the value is 37.6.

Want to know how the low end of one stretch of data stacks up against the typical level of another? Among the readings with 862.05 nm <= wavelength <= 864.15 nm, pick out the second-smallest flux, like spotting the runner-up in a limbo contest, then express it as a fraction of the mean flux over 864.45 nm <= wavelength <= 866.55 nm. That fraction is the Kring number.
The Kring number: 0.80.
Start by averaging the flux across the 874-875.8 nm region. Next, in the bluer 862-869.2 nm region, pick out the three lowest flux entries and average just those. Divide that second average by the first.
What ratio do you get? 0.80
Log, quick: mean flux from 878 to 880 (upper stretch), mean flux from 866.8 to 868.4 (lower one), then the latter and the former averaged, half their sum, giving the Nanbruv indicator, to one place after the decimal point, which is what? 39.2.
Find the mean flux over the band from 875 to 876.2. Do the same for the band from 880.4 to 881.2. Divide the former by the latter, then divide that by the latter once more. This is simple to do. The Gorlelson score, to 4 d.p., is 0.0254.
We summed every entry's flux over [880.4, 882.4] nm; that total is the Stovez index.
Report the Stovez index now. 260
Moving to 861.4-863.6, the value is 239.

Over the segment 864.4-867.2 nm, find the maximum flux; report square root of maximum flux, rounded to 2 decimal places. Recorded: 6.37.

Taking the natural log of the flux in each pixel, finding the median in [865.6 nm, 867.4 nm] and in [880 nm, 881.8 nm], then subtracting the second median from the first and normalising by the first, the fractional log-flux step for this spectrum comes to 0.011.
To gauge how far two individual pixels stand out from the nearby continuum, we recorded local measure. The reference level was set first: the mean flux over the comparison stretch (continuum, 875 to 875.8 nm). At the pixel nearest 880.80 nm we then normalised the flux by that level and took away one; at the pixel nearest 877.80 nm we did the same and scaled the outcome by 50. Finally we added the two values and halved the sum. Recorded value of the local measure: -1.3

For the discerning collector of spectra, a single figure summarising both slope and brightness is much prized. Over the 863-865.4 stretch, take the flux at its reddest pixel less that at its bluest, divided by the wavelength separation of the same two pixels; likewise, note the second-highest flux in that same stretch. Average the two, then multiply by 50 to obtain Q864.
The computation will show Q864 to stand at 955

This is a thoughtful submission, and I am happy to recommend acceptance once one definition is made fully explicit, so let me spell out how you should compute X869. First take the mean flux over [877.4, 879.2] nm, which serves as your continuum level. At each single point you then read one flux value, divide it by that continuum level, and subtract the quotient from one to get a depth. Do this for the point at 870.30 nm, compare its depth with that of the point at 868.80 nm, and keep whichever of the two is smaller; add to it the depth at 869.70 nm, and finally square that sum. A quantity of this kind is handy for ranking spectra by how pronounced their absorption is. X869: 0.010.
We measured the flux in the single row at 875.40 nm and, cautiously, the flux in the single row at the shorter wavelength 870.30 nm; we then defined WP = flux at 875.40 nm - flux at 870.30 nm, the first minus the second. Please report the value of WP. 0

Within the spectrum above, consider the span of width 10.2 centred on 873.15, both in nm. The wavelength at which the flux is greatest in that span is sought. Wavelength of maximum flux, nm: 876.90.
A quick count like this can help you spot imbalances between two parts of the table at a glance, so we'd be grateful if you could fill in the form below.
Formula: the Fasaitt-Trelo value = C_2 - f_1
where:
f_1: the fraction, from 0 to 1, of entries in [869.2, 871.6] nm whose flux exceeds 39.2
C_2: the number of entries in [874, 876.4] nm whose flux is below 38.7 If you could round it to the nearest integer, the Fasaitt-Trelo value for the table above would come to 7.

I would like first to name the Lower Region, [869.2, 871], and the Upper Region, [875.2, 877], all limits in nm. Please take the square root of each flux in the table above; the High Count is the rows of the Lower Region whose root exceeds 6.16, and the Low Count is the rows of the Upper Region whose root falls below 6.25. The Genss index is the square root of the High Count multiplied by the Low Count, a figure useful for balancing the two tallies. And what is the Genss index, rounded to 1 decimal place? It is 4.9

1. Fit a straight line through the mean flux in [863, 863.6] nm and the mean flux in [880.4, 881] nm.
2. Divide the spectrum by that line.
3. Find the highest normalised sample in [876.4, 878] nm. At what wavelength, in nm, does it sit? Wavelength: 876.90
